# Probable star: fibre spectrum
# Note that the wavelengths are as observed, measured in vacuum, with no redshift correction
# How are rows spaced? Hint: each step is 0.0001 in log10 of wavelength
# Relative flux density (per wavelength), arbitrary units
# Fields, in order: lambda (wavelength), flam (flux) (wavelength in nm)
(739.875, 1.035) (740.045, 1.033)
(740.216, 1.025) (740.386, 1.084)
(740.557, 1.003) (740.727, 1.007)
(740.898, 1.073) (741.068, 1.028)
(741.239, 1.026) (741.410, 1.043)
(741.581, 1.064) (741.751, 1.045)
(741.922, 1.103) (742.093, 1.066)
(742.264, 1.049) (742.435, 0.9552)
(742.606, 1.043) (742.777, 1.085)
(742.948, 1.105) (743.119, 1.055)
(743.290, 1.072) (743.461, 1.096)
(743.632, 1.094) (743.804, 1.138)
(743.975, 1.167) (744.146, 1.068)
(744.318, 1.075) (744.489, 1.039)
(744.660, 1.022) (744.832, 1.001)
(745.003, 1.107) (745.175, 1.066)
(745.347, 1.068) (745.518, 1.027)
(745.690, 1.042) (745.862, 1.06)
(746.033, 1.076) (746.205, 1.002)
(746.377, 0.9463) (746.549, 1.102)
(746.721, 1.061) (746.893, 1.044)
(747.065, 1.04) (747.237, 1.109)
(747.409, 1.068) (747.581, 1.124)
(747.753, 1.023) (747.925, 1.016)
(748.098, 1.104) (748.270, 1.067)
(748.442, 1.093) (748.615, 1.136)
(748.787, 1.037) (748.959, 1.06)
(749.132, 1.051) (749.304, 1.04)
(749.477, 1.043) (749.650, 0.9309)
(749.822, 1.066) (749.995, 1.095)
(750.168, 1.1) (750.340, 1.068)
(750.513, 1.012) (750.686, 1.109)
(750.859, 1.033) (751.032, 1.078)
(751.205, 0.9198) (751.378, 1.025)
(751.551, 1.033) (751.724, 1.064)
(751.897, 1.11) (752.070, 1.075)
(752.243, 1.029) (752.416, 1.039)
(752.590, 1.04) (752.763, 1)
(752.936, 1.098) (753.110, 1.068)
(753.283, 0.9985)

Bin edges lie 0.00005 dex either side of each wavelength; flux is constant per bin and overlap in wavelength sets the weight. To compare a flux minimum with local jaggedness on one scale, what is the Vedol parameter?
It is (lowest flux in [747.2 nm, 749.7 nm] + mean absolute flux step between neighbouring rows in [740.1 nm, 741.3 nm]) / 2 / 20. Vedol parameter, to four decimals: 0.0243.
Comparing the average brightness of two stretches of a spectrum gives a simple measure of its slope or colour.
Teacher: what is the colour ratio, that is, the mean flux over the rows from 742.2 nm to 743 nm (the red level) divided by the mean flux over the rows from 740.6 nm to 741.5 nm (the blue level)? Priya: 1.01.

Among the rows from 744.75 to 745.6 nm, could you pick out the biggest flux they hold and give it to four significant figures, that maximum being 1.107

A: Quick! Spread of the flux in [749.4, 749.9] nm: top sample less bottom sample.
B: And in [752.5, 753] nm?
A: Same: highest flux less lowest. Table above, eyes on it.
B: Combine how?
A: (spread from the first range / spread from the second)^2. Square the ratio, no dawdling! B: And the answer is 1.90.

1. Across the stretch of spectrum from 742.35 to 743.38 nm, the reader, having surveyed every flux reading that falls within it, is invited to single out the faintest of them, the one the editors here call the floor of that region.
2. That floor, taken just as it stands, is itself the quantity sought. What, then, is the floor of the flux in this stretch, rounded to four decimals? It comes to 0.9552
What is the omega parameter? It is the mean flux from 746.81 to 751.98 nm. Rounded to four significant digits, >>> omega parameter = 1.057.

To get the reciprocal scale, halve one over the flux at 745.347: 0.468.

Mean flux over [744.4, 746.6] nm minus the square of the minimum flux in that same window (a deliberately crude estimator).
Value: 0.147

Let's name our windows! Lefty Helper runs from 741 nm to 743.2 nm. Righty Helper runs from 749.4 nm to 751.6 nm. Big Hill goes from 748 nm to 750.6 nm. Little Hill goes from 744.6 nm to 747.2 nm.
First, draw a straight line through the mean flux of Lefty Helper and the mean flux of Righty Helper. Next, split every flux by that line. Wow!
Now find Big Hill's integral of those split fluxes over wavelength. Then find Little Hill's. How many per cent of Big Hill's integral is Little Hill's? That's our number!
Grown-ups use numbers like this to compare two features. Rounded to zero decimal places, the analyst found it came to 98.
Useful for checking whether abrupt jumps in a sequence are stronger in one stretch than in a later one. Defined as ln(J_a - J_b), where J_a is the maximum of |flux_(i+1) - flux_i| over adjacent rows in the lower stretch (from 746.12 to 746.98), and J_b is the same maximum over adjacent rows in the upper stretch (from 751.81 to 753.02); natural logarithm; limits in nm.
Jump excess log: -2.9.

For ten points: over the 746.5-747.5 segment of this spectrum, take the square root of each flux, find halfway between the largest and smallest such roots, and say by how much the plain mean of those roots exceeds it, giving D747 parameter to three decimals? -0.002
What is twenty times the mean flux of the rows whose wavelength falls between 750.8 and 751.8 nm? 20.5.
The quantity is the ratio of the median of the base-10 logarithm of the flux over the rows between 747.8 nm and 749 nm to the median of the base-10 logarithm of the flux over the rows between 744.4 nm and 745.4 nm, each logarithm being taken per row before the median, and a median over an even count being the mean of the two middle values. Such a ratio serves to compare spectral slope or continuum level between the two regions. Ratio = 1.3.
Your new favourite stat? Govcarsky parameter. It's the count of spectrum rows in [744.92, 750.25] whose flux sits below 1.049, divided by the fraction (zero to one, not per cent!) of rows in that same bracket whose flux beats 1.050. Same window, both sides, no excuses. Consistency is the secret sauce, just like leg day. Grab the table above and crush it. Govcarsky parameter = 20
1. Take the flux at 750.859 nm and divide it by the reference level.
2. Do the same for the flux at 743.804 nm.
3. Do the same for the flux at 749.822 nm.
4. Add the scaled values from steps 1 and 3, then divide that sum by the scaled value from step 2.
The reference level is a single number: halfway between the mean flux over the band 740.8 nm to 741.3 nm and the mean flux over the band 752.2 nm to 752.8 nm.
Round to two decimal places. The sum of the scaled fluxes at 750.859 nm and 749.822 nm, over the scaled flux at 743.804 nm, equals 1.84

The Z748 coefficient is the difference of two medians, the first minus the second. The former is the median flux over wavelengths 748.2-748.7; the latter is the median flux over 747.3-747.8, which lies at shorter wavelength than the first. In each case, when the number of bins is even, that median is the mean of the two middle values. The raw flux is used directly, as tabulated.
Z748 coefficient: 0.025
